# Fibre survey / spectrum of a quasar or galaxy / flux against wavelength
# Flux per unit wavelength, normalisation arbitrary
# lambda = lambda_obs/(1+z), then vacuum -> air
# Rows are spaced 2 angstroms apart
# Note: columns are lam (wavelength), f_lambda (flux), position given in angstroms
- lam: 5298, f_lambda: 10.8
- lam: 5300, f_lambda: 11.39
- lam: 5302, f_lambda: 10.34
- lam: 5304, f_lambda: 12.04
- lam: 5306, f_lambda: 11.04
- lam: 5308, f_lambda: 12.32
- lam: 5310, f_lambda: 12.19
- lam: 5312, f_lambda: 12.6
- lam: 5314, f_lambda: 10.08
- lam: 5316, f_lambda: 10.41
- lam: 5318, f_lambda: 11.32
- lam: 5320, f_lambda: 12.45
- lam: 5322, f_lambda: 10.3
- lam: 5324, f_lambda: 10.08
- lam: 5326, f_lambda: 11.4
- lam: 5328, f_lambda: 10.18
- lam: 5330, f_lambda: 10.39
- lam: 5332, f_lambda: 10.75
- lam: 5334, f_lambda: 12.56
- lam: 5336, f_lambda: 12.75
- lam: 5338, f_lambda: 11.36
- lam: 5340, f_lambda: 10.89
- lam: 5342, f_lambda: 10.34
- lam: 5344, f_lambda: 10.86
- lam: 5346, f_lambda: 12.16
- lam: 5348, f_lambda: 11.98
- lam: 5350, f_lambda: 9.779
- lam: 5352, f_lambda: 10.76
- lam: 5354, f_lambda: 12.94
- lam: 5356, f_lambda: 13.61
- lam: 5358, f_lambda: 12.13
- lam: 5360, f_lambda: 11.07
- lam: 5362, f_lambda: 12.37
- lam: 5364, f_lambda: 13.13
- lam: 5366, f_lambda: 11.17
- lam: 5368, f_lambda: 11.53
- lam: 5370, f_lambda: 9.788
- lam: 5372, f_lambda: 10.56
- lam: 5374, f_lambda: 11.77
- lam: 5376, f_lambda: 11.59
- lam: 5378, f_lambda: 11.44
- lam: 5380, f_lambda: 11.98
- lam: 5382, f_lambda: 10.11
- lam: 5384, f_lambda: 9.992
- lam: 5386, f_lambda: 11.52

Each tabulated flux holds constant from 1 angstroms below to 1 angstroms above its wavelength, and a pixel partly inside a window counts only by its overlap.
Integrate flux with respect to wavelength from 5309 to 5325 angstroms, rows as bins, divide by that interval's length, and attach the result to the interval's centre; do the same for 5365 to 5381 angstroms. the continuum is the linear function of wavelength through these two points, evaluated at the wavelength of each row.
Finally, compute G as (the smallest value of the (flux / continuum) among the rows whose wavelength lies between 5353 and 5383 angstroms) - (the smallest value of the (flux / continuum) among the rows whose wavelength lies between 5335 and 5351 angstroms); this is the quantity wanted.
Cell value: -0.001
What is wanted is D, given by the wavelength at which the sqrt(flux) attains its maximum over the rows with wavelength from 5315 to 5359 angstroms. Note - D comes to 5356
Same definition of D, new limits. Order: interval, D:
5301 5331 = 5312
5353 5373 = 5356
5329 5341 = 5336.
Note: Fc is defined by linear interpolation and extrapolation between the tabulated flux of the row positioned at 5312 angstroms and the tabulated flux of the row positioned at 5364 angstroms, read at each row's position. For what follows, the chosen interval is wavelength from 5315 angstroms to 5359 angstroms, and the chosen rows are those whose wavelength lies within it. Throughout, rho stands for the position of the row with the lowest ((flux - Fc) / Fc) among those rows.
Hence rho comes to 5350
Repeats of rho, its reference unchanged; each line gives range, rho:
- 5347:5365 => 5350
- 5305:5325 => 5324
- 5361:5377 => 5370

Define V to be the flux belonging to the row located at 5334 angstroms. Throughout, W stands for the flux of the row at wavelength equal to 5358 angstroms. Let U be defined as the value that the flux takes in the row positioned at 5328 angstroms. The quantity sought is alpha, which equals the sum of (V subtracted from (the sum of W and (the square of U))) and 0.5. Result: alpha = 104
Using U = 10.18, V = 12.56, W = 12.13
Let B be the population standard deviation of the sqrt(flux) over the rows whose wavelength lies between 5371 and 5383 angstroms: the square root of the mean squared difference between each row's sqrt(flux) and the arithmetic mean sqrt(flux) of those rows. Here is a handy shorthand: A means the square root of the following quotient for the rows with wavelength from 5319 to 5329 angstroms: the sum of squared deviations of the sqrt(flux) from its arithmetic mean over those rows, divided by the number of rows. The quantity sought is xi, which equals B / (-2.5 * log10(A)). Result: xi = 0.047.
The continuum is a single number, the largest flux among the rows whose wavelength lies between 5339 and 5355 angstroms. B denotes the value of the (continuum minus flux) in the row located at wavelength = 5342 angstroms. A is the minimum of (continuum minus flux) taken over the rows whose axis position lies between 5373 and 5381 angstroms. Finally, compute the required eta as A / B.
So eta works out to 0.37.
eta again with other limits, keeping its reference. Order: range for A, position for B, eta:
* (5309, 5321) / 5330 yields 0.13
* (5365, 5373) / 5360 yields 0.75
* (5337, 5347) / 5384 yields 0.26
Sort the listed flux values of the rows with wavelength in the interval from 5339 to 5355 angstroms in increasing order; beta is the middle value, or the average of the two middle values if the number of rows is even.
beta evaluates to 10.9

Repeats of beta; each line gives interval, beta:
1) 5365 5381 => 11.5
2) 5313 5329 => 10.4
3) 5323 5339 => 11.1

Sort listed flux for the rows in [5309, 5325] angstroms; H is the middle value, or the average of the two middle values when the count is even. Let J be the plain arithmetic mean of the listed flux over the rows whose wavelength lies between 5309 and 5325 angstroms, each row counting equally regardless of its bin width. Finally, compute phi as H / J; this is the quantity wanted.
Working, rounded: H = 10.9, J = 11.2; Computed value 0.972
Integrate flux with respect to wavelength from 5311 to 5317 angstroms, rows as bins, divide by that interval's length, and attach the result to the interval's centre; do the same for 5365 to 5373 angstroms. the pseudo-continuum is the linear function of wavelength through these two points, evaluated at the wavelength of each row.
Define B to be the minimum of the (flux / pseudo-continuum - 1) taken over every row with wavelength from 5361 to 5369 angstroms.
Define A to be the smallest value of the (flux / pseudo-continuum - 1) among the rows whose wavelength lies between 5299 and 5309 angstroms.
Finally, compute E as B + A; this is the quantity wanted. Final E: -0.03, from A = -0.068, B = 0.037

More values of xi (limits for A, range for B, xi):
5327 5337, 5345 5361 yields 0.085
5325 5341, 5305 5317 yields 0.066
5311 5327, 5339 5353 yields 0.056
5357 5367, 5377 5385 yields 0.054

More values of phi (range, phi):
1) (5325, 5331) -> 0.975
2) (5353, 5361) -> 1.008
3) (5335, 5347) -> 0.976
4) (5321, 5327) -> 0.972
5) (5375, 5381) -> 0.993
